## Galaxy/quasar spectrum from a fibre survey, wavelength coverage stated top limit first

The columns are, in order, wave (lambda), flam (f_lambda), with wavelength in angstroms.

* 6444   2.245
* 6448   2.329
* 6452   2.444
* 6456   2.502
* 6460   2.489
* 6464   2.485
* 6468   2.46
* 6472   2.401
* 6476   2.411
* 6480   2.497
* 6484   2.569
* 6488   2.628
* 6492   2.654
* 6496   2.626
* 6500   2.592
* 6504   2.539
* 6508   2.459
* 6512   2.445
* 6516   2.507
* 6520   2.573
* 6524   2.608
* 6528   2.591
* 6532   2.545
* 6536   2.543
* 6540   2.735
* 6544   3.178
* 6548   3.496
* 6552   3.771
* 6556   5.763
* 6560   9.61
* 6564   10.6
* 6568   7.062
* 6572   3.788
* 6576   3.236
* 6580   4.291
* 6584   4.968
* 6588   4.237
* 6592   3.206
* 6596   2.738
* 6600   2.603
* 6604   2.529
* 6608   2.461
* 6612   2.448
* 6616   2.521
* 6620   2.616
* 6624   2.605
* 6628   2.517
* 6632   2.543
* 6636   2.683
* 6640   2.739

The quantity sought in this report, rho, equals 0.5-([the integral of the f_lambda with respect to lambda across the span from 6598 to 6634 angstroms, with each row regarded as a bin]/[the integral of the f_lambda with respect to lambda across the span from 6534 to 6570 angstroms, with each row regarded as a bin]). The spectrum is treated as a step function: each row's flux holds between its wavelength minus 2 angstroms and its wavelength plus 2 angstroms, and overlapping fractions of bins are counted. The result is 0.0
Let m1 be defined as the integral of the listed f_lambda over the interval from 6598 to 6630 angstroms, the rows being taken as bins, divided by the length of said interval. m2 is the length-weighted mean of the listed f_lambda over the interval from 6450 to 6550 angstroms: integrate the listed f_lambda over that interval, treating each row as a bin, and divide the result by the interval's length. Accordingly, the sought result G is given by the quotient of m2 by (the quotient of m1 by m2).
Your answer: 2.7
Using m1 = 2.5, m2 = 2.60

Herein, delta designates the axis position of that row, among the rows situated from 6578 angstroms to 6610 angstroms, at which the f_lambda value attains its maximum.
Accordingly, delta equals 6584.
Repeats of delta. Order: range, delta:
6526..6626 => 6564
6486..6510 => 6492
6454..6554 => 6552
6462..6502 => 6492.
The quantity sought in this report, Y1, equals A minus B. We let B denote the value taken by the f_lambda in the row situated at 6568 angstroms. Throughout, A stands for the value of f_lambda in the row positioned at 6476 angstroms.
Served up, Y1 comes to -4.7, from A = 2.411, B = 7.062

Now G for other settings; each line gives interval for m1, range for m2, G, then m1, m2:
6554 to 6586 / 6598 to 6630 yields 1.0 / 6.2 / 2.54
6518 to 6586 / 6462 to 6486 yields 1.4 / 4.4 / 2.47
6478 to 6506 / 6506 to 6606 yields 6.0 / 2.6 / 3.92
